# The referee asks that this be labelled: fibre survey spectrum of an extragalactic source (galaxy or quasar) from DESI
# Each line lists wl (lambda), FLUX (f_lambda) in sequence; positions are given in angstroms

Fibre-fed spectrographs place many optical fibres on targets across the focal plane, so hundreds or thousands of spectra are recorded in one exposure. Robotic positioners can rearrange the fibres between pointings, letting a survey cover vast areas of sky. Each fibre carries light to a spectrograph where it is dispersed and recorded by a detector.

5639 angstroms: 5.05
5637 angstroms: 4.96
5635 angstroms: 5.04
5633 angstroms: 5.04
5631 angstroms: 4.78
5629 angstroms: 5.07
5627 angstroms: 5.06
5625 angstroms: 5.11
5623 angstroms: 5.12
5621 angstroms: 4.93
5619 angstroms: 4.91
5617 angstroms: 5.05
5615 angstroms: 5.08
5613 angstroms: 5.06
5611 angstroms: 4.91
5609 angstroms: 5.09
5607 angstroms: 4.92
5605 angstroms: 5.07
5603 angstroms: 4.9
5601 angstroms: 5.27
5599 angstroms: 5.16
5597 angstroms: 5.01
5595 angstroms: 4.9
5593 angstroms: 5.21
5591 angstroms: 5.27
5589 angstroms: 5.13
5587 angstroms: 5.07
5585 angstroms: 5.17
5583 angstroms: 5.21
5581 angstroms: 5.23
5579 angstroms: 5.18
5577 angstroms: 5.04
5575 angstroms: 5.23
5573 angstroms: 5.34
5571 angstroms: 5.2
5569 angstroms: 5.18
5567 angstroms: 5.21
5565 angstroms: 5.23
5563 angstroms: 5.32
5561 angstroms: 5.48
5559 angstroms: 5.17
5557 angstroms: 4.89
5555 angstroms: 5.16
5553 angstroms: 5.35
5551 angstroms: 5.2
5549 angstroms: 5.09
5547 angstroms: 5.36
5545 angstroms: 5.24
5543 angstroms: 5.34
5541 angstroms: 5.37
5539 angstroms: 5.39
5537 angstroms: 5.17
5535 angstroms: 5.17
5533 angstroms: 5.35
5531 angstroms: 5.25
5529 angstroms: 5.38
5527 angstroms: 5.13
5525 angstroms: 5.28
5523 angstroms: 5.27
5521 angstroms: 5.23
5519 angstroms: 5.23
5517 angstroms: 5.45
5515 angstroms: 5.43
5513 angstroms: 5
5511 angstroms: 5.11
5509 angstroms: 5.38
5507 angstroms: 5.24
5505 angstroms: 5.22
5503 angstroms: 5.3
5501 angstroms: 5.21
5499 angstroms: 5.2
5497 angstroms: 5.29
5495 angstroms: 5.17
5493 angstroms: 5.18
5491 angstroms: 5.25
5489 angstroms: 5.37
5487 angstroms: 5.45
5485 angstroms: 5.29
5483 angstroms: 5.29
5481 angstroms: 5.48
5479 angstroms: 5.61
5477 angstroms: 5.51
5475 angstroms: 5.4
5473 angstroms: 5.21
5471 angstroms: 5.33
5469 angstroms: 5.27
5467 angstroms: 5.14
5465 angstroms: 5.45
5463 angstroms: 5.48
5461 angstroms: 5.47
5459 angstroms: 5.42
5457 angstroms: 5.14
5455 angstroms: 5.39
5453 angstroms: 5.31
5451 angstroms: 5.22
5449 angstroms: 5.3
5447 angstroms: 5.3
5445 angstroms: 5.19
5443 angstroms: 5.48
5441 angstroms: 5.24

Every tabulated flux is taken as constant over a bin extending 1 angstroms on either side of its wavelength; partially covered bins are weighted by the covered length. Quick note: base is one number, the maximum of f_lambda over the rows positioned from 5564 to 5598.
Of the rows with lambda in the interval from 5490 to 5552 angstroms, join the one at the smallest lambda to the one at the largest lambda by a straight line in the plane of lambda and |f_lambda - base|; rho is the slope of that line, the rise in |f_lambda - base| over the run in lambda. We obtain 0.001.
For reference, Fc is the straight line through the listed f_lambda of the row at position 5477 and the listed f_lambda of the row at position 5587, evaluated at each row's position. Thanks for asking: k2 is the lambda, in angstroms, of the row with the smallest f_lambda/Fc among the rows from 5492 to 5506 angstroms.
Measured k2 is 5495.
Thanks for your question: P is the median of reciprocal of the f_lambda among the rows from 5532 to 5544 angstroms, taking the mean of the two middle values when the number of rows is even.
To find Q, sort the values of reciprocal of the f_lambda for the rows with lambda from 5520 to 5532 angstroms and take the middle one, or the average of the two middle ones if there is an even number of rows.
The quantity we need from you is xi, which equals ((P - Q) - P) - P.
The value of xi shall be -0.377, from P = 0.187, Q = 0.190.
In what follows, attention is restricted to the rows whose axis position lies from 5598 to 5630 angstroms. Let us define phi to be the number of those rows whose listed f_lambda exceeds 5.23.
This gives 1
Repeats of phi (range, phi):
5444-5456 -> 4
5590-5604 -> 2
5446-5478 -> 12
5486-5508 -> 6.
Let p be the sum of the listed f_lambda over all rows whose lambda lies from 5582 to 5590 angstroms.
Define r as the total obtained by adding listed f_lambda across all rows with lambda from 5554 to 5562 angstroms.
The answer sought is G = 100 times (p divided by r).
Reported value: 99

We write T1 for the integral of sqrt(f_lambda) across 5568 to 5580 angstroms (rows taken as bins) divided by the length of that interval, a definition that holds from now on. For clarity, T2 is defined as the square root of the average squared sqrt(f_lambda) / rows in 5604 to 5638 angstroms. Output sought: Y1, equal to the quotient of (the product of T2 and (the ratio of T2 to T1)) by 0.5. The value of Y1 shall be 4.40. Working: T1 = 2.28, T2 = 2.24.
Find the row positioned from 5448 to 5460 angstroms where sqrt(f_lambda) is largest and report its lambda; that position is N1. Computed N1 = 5459 angstroms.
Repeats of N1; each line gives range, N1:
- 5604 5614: 5609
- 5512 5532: 5517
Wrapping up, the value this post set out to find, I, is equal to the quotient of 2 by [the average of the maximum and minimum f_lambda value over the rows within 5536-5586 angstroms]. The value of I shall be 0.386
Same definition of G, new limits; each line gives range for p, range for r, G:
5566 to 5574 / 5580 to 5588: 101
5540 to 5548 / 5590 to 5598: 105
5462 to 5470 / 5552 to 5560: 104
